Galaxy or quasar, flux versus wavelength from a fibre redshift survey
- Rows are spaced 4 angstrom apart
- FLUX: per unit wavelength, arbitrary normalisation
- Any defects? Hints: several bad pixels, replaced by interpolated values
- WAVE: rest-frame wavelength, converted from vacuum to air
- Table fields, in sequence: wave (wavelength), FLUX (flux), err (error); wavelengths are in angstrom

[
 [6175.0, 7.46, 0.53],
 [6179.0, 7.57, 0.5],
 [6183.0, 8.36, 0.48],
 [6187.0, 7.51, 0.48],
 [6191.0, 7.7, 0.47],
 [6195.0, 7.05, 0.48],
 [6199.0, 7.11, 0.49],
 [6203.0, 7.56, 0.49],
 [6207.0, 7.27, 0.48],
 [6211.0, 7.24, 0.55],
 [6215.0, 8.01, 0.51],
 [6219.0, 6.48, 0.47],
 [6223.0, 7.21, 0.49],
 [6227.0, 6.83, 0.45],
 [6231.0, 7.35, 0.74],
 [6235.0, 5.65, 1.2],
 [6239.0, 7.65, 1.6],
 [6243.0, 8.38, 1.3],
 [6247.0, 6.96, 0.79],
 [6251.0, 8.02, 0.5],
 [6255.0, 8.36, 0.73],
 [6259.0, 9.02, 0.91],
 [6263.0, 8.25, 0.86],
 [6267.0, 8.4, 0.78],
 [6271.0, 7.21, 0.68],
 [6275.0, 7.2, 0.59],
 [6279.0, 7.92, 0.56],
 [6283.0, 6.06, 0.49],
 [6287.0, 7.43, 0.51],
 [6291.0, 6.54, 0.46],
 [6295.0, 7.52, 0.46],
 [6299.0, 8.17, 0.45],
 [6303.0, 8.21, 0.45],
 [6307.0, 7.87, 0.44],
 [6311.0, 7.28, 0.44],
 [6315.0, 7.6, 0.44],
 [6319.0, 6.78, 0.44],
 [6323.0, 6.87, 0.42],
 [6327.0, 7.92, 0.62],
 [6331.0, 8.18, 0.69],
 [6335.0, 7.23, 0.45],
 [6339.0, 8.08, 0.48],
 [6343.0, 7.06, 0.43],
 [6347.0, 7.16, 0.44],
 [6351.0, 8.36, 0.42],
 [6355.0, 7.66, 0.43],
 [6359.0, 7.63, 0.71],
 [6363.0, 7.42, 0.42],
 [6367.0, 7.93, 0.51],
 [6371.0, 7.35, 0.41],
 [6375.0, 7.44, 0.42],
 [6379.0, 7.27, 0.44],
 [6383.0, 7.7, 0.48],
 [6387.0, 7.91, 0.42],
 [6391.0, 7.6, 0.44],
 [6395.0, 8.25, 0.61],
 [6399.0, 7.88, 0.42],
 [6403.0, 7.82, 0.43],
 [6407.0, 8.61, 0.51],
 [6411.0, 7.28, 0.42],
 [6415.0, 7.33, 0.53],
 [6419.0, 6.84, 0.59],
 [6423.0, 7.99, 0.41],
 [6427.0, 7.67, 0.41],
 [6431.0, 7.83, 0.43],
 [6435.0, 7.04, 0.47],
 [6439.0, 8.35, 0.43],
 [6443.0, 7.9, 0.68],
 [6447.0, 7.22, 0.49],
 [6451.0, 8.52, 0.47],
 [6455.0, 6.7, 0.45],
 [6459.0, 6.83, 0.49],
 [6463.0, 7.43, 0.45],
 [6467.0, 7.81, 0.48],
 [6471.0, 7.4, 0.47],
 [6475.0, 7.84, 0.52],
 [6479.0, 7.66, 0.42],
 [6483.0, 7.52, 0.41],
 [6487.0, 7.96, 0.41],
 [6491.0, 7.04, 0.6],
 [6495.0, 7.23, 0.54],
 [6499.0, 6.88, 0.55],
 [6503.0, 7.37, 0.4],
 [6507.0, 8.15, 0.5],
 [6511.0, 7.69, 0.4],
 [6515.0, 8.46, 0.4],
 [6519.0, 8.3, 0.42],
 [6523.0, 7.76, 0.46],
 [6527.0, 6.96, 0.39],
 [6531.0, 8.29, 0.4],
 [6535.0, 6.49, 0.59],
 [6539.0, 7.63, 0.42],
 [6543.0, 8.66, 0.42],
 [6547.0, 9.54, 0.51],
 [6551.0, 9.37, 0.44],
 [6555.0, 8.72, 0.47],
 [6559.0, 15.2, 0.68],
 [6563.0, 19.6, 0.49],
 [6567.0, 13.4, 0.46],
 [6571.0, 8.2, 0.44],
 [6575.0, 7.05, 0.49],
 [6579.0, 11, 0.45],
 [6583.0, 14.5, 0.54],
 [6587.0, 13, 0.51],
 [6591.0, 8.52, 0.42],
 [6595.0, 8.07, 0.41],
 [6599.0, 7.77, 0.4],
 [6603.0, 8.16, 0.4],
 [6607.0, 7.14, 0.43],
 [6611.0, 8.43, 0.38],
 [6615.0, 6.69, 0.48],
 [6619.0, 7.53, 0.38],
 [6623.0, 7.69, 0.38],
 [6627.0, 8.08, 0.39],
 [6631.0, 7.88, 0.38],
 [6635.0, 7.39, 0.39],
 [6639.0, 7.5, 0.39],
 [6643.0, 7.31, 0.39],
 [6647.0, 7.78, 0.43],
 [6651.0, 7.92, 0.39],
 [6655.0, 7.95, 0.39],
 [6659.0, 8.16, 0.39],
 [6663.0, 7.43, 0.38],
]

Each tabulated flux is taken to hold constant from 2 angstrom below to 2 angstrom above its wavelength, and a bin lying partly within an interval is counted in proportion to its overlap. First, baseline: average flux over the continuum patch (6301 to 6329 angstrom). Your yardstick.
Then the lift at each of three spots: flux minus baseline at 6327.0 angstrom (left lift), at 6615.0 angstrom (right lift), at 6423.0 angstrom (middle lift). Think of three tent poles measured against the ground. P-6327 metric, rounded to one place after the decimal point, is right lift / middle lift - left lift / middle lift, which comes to -2.5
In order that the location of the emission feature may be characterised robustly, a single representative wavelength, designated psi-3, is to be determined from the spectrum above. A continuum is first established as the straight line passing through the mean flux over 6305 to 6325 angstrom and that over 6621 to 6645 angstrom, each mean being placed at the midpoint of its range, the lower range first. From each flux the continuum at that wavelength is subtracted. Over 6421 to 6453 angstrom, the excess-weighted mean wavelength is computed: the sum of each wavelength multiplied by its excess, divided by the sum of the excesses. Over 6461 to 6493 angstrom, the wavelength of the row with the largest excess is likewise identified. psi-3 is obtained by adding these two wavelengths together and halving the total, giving 6462.8 angstrom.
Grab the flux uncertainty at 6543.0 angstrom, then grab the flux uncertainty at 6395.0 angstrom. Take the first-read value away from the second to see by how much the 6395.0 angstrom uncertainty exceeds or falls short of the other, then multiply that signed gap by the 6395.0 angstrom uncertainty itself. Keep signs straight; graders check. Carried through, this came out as 0.12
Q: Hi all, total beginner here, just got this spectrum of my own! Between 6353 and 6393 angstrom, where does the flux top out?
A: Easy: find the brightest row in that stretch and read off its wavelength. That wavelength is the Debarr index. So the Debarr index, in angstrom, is 6367.0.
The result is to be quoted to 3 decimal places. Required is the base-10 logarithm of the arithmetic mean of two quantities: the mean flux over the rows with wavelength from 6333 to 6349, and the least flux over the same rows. 0.859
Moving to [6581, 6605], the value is 0.949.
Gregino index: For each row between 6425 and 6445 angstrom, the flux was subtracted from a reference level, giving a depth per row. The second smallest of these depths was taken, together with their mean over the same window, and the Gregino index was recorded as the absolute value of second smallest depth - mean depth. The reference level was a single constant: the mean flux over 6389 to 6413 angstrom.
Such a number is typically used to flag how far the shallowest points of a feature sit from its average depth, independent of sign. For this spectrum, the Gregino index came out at 0.14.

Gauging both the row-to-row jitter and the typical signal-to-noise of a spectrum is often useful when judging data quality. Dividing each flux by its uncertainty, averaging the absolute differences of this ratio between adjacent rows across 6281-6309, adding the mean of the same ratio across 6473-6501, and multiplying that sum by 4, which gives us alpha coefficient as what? 67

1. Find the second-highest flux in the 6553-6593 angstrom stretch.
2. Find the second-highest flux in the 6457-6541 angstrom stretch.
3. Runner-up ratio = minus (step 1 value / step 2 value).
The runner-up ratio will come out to -1.83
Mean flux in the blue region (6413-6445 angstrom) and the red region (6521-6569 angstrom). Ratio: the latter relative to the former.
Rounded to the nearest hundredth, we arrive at 1.33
